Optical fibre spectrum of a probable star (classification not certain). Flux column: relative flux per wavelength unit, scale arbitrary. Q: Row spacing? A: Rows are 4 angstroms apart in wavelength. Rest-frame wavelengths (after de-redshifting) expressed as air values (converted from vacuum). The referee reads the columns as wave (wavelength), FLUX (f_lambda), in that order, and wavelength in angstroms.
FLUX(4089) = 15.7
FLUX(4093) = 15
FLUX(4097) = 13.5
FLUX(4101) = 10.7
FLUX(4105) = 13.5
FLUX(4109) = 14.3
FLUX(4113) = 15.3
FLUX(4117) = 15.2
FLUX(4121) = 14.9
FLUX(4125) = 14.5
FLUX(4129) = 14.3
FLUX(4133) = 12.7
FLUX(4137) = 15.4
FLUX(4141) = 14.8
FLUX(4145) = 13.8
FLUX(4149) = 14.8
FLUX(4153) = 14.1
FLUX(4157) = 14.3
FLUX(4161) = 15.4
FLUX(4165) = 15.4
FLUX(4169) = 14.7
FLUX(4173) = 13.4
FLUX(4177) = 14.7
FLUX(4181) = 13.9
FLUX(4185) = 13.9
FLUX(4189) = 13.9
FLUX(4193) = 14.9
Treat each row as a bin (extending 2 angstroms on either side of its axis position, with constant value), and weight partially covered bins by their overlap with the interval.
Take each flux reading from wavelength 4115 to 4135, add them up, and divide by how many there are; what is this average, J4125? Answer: 14.3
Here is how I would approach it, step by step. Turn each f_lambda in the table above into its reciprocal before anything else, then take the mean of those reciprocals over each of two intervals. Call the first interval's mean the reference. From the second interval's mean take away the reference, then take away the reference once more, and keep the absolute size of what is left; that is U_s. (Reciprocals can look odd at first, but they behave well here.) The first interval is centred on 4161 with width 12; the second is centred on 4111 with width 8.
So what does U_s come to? 0.0656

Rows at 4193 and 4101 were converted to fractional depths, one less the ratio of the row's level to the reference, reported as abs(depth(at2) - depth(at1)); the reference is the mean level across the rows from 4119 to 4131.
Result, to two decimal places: 0.29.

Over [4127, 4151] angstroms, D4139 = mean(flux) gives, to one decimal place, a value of 14.3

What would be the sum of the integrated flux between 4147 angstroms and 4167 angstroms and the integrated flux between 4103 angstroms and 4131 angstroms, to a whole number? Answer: 704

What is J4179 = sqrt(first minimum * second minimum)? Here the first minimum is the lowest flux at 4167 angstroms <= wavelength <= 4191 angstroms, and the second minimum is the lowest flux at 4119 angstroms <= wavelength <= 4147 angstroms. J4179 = 13.0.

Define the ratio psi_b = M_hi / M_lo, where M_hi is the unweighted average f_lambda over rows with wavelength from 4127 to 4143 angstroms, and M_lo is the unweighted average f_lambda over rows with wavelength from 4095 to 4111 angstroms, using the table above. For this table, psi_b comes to 1.10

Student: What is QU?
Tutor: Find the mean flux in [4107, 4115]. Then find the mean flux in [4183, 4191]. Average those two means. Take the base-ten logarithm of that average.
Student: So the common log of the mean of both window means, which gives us 1.16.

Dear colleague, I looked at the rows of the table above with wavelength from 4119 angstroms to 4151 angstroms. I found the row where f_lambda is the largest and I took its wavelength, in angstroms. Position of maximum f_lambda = 4137 angstroms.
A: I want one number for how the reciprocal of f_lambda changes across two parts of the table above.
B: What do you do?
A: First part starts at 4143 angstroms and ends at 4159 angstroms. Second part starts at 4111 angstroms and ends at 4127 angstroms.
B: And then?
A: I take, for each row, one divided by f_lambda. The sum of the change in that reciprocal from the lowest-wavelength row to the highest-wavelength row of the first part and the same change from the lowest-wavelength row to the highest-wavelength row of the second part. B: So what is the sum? 0.001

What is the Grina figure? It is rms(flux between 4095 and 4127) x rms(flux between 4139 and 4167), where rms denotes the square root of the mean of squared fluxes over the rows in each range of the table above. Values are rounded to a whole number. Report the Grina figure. 206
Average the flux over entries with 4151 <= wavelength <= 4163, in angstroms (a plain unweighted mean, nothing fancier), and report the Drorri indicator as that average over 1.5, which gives 9.7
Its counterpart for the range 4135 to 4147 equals 9.8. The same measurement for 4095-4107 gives 8.4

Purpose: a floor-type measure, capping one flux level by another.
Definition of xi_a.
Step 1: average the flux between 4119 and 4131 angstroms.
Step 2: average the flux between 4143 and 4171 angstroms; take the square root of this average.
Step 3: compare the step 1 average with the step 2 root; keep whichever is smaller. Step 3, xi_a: 3.83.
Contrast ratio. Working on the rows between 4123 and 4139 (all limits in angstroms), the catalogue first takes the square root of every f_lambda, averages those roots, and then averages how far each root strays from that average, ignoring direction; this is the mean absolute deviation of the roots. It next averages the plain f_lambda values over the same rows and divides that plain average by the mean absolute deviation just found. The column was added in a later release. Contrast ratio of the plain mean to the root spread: 138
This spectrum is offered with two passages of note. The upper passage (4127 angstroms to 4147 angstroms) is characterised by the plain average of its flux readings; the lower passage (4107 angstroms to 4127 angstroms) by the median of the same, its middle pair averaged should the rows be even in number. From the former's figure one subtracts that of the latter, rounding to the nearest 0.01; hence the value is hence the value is -0.70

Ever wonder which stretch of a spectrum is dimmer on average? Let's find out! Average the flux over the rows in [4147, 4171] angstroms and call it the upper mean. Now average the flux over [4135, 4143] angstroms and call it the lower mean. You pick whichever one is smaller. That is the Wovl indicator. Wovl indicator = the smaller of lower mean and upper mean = 14.8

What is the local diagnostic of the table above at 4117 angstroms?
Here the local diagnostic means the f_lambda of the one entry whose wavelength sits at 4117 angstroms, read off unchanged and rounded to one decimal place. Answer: 15.2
